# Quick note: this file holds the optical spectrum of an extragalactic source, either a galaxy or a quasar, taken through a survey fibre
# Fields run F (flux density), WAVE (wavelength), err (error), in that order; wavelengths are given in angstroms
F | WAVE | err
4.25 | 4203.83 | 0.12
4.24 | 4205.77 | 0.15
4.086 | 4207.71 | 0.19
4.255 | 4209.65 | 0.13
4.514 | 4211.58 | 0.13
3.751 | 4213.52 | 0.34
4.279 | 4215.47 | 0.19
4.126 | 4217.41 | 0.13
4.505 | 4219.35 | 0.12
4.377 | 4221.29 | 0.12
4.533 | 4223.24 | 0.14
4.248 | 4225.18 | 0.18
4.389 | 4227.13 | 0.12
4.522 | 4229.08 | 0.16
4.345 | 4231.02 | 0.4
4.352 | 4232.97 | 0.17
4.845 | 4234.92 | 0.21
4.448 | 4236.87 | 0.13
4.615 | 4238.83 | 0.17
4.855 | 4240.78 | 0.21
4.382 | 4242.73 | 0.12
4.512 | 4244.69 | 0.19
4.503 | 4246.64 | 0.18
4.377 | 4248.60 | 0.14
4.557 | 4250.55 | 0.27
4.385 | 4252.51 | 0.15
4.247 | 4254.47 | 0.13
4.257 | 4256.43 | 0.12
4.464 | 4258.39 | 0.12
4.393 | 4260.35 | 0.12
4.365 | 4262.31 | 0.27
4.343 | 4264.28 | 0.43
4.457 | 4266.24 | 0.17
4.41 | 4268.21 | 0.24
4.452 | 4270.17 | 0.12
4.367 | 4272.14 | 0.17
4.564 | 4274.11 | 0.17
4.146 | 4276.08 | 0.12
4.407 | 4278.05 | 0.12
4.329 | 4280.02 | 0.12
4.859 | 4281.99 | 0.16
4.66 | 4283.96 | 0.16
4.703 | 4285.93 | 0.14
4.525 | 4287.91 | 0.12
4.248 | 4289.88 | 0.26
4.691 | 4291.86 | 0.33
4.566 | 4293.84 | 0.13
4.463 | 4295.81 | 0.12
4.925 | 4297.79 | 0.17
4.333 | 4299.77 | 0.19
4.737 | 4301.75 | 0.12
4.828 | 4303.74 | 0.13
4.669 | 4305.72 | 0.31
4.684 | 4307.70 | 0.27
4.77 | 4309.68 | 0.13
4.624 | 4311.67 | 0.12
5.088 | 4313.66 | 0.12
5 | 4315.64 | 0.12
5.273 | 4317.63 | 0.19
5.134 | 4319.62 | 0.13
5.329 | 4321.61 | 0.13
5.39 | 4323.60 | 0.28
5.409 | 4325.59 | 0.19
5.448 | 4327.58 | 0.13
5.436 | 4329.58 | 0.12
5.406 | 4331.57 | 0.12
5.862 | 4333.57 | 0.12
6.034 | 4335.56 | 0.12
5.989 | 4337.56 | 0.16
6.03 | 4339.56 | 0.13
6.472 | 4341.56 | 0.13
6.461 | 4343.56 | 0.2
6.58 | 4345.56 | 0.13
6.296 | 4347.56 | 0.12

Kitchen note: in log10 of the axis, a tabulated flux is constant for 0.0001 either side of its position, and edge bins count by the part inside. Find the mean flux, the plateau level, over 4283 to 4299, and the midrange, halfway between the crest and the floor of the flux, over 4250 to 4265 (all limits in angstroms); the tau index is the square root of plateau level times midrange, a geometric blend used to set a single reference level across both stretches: 4.5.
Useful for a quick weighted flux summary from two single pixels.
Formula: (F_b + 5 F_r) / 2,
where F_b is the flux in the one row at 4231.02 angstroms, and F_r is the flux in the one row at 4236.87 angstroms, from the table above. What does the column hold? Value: 13.3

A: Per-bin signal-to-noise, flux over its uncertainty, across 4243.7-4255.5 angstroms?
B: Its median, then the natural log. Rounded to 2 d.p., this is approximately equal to 3.30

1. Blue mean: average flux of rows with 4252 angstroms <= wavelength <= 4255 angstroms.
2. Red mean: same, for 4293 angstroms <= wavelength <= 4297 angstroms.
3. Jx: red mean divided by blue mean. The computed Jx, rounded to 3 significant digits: 1.05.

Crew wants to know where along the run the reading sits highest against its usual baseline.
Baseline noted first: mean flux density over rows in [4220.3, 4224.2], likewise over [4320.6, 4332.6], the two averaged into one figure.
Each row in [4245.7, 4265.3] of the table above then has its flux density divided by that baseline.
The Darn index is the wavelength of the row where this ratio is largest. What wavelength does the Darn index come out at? 4250.55 angstroms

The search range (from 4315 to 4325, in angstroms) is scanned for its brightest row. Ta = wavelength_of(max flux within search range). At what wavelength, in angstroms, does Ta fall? 4323.60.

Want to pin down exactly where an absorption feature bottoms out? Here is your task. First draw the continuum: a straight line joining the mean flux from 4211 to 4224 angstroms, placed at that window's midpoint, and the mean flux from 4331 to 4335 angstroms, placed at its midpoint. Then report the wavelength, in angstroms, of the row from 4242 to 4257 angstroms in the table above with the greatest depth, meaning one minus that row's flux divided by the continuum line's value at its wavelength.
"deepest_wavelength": 4256.43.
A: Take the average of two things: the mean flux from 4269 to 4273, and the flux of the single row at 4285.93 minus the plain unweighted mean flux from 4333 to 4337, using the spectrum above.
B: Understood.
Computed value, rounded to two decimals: 1.58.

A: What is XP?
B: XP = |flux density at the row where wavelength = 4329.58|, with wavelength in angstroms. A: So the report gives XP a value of 5.44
